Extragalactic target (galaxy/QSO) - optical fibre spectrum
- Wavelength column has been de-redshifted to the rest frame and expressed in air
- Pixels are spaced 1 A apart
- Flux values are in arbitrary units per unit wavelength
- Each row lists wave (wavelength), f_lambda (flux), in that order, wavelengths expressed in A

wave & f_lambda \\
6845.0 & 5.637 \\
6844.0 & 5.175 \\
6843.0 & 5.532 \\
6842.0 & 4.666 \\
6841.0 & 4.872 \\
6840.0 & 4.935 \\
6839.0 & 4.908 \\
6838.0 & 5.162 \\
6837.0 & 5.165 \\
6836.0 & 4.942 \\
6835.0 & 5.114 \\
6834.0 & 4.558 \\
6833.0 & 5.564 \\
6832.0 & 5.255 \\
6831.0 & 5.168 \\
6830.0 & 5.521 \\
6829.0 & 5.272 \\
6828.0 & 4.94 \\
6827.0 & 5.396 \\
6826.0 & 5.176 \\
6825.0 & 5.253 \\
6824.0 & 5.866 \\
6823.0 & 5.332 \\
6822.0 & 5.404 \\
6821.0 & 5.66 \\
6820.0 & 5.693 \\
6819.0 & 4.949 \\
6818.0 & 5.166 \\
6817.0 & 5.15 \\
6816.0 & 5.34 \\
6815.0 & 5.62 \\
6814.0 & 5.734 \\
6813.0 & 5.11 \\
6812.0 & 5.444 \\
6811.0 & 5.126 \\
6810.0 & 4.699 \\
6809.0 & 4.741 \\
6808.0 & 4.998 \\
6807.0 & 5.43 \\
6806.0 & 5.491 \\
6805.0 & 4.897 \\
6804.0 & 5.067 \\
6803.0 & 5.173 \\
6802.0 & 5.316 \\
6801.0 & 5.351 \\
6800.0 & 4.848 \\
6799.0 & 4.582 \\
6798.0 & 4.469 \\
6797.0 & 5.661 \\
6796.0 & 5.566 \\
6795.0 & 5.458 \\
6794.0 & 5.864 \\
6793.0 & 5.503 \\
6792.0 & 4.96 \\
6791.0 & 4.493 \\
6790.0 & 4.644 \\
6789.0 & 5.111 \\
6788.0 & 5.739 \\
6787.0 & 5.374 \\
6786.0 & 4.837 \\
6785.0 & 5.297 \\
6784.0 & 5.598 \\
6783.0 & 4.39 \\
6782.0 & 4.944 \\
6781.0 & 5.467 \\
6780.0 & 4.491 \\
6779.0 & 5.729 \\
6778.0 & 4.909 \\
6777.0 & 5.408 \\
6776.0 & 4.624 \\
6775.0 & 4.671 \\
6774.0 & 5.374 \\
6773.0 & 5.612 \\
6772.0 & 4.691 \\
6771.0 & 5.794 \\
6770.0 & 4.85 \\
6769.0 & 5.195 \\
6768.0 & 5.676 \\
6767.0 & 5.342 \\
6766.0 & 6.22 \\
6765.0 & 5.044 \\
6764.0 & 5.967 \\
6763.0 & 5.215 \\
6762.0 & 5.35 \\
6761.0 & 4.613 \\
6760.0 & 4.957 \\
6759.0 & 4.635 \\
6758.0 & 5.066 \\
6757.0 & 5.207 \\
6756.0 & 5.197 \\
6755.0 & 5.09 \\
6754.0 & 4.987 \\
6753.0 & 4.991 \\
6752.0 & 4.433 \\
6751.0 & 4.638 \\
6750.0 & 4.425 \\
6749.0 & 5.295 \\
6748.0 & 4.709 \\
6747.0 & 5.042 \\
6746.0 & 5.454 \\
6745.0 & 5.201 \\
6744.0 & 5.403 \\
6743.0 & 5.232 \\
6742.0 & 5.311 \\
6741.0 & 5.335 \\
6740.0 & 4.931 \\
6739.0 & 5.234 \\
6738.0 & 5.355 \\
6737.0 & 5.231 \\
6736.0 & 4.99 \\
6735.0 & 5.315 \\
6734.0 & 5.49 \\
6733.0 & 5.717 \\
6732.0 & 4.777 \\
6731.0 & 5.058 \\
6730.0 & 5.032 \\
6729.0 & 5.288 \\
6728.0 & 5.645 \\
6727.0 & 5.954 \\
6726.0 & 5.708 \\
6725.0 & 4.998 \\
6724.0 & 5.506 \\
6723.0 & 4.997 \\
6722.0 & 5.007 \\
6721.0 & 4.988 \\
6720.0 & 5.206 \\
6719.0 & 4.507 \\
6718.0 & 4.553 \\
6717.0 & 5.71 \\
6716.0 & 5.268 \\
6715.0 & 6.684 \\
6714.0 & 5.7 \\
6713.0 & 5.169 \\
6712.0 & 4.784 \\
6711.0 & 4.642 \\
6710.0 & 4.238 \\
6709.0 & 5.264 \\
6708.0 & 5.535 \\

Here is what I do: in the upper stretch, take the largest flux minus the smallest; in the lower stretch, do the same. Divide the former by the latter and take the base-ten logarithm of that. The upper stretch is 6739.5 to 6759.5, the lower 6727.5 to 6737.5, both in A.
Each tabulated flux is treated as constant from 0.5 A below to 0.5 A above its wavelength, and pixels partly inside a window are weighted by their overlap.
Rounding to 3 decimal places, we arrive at 0.039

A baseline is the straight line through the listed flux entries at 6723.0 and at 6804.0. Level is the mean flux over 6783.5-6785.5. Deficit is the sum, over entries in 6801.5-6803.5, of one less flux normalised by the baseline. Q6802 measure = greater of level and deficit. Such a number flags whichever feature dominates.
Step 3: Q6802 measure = 5.45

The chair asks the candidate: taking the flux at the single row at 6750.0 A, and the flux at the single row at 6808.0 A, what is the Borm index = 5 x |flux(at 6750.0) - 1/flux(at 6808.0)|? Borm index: 21.1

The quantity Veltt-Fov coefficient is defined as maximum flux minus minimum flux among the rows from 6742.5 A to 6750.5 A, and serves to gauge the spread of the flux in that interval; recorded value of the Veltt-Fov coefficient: 1.03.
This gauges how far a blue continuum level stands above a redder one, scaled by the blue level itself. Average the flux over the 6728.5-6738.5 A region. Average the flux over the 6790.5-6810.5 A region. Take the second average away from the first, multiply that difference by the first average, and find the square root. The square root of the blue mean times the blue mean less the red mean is 0.71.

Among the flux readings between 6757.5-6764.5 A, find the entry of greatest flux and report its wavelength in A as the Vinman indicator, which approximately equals 6764.0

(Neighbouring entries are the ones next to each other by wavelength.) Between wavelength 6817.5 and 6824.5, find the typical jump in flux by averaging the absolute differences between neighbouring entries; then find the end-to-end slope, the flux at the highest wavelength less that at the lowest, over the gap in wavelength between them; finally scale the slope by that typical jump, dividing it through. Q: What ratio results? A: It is 0.38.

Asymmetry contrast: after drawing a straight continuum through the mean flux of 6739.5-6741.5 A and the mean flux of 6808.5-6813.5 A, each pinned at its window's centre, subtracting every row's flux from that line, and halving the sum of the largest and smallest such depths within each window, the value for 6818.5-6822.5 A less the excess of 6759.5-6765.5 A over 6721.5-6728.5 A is -0.44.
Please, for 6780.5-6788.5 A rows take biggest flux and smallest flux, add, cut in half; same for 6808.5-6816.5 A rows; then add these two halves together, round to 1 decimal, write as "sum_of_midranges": 10.3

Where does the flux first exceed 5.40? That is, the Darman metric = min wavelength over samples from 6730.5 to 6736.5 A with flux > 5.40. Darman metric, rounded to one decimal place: 6733.0 A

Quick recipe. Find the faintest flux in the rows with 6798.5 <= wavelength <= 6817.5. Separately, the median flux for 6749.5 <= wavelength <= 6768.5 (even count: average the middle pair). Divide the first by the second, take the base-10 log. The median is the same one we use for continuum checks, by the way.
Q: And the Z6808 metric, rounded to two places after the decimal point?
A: -0.04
